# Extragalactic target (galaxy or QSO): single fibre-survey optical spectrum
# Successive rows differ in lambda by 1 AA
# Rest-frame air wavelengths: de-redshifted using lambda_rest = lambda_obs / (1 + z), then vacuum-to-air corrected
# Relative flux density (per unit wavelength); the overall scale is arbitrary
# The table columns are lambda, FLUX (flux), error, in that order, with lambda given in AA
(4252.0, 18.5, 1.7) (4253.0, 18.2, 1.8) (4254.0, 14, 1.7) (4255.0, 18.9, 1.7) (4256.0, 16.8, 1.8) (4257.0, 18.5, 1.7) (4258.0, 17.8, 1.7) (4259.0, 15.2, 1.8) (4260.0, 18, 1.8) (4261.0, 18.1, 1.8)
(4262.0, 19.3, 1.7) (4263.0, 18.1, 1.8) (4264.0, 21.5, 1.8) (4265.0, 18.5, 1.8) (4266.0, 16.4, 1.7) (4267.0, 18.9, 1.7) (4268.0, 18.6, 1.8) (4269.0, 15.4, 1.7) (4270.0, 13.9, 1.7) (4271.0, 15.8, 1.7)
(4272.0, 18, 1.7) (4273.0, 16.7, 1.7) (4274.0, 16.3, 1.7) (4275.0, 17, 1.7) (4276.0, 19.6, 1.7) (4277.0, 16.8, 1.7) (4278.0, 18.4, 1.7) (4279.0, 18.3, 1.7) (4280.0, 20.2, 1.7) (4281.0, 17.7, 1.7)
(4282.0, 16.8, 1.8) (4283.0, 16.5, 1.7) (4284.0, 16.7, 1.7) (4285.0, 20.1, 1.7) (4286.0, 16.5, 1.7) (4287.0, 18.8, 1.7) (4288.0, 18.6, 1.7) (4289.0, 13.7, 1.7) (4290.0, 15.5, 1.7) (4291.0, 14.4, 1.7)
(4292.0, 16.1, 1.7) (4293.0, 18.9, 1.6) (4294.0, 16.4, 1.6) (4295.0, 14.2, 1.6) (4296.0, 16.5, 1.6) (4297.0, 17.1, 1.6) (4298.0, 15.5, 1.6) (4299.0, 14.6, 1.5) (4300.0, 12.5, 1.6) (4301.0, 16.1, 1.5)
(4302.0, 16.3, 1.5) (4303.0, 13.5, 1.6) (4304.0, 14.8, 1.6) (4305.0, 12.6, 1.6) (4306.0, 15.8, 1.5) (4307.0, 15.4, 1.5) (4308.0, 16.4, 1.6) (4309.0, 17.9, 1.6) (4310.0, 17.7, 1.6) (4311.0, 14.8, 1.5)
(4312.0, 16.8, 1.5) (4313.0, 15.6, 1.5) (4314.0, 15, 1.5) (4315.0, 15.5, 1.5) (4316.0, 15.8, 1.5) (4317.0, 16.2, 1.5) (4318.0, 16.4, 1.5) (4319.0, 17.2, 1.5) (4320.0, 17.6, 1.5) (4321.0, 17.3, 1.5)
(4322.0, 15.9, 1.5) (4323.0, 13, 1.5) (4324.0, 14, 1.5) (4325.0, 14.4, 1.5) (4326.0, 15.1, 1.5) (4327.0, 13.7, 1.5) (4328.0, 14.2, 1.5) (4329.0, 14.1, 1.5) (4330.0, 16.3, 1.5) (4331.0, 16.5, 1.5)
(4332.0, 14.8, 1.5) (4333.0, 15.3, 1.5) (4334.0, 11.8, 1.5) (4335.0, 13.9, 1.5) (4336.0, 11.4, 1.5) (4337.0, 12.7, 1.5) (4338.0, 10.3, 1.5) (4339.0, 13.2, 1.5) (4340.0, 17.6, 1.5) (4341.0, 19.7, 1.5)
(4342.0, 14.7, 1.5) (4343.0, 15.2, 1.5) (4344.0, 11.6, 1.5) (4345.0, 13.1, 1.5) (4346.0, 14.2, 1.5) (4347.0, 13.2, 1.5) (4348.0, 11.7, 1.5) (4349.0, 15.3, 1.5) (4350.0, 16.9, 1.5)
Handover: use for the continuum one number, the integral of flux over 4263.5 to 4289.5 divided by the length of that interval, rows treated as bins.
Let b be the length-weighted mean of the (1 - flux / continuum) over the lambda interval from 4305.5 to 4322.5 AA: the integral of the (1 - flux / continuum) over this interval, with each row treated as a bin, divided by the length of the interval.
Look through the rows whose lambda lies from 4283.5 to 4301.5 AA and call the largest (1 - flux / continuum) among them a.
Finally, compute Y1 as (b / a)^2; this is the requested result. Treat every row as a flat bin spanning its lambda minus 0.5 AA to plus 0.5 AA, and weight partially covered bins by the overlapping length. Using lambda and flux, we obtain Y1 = 0.06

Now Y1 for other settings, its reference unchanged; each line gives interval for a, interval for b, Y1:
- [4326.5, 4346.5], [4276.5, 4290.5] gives 0.00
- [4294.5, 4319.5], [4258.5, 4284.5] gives 0.00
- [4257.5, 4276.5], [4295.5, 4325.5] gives 0.28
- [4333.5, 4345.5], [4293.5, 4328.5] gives 0.08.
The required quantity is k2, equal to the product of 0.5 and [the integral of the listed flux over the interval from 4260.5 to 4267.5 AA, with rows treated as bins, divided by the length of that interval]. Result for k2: 9.3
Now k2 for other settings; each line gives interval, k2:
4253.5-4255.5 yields 8.2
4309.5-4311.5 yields 8.1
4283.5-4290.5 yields 8.6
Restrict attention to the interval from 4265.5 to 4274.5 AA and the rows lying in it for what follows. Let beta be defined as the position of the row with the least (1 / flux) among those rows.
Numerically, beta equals 4267.0 AA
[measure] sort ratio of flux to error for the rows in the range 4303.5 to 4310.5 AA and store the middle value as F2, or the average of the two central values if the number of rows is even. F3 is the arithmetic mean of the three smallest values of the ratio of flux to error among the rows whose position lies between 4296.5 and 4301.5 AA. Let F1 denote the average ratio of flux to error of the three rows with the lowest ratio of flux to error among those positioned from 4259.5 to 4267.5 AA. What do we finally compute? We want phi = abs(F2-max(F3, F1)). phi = 0.4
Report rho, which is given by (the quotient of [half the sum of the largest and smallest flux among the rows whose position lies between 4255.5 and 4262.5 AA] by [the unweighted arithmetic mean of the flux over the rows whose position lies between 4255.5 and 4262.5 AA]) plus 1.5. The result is 2.48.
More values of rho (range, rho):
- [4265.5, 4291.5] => 2.49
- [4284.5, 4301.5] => 2.51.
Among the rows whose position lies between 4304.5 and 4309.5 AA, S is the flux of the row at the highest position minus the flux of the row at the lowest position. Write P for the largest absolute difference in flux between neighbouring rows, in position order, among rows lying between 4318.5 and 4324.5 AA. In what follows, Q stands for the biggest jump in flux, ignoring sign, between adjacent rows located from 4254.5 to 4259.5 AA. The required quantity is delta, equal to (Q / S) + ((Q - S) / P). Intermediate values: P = 2.9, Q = 2.60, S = 5.3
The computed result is -0.4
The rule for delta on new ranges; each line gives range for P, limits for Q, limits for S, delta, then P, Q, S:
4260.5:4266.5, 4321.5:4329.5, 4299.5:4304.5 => 1.4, 3.4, 2.90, 2.3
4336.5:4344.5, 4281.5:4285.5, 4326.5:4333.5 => 2.5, 5.0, 3.40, 1.6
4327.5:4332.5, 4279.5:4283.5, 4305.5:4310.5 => 1.6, 2.2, 2.50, 1.9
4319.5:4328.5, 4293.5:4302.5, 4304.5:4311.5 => 2.1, 2.9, 3.60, 2.2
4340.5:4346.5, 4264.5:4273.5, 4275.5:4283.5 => 0.2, 5.0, 3.20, -3.1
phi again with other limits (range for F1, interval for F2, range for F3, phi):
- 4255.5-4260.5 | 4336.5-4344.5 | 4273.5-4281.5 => 0.5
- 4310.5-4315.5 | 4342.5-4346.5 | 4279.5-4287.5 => 1.0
